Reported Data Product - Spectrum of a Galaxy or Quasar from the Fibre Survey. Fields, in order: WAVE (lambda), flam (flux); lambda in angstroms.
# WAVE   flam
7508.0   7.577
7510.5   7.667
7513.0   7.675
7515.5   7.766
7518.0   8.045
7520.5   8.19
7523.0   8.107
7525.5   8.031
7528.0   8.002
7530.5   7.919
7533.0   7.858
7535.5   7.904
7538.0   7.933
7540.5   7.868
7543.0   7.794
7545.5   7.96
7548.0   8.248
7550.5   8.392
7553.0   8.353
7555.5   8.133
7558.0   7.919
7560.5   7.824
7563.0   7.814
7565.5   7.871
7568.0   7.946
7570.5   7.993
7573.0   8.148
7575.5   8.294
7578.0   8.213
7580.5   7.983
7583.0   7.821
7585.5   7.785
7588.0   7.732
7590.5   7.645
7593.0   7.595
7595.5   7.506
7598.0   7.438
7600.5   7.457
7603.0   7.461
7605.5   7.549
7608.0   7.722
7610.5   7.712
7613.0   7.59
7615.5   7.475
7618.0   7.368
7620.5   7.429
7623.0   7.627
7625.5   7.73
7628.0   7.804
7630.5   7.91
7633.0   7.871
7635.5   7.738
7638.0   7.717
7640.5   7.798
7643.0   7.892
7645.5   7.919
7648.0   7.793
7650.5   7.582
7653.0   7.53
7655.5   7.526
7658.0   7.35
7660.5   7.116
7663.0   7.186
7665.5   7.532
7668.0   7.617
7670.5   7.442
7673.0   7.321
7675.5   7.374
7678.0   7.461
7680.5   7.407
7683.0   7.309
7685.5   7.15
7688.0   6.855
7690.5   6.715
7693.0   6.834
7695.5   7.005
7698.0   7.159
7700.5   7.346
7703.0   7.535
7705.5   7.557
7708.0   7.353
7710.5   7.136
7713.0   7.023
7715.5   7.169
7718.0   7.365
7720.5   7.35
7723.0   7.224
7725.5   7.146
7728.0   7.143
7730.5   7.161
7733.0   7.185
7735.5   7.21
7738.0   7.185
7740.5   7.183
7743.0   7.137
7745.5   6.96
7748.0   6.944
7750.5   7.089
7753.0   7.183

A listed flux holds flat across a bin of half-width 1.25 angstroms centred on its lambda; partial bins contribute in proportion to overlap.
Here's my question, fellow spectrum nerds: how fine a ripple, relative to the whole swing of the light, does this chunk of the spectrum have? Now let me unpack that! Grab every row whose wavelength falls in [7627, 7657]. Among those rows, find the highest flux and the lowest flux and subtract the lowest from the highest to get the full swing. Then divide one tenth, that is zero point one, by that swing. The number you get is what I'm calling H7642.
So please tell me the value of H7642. 0.25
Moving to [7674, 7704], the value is 0.12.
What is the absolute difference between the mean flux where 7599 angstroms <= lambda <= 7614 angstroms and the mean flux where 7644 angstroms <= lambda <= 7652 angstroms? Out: 0.18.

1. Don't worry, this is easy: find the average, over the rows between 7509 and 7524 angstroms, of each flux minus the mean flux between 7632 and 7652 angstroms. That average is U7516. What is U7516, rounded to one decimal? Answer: 0.1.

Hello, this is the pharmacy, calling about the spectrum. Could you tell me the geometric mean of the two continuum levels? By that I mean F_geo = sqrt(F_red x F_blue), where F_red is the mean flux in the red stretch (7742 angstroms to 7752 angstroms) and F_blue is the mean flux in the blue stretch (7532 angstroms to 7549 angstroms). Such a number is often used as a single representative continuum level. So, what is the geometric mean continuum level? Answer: 7.47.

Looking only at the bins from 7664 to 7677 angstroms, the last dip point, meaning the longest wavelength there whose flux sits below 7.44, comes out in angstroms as 7675.5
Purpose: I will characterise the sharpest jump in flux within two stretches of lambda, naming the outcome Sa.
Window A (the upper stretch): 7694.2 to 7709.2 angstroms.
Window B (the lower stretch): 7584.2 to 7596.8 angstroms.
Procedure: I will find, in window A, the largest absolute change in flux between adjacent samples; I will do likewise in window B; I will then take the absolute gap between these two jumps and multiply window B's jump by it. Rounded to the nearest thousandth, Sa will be 0.010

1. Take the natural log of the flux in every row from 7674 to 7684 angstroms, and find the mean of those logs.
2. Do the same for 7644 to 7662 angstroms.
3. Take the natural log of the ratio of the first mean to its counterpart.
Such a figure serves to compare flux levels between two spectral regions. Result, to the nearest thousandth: -0.010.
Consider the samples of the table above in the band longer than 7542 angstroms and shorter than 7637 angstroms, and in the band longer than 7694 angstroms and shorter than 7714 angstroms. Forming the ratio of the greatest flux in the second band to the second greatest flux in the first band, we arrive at 0.90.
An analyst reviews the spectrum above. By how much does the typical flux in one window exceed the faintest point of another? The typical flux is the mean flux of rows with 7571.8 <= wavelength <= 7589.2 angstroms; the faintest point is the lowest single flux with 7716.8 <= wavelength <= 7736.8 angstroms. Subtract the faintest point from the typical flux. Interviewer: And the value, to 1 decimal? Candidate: 0.9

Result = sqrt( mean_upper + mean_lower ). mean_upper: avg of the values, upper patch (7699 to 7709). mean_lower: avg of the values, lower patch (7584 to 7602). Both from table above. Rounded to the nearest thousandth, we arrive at 3.878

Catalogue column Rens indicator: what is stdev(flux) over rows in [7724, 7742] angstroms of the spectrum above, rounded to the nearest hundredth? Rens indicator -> 0.02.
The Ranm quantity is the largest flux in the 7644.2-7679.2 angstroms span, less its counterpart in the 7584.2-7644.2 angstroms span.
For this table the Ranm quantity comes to 0.01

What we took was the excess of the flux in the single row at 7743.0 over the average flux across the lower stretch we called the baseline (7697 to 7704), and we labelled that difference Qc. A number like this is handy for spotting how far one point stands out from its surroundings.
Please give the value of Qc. -0.21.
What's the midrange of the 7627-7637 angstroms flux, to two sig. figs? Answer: 7.8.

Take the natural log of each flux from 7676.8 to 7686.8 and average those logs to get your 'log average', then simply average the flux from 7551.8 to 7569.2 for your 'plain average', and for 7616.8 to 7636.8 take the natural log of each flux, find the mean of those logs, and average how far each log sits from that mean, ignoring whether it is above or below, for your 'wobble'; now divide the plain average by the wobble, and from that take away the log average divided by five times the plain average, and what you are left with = 387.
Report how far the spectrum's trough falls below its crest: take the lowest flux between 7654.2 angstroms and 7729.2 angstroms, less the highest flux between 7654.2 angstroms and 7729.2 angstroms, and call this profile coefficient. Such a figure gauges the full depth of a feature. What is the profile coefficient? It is -0.9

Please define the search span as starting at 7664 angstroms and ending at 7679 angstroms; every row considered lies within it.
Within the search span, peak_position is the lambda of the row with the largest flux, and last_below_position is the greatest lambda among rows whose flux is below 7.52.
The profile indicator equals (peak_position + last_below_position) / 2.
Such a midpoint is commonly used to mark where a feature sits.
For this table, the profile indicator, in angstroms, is 7673.0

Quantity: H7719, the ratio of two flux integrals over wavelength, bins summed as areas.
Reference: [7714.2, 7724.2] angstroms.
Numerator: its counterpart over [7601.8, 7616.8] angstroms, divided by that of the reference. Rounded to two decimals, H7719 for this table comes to 1.56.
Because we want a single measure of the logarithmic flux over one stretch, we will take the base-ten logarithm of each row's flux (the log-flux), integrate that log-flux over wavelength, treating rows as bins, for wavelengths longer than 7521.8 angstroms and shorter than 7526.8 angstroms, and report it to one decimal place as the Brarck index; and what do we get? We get 4.5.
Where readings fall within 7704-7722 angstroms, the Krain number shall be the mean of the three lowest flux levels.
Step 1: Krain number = 7.11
